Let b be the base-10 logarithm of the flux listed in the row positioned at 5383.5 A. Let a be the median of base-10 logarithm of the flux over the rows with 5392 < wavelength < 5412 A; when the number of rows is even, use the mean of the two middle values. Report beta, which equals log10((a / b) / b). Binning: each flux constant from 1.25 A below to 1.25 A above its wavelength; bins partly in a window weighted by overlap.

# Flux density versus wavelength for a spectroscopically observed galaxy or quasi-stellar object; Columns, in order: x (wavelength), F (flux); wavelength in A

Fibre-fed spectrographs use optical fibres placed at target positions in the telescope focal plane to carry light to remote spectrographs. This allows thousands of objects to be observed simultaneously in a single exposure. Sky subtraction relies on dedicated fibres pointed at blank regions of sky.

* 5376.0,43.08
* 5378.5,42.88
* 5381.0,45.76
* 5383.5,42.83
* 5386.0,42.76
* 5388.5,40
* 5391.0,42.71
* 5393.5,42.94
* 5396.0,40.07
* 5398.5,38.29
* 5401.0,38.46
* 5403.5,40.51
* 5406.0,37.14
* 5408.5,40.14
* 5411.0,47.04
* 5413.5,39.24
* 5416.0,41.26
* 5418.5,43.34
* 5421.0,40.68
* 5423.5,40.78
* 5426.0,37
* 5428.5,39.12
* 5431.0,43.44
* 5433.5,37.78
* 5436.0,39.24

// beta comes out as -0.22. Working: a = 1.60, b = 1.63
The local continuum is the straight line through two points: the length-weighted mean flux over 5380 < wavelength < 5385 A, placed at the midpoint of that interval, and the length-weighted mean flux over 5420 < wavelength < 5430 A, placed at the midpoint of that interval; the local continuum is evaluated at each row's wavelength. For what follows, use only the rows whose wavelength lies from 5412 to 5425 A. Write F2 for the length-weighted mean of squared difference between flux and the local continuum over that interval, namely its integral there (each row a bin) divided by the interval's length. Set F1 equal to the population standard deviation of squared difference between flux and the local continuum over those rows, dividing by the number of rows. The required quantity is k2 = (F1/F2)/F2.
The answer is 0.27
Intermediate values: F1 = 4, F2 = 4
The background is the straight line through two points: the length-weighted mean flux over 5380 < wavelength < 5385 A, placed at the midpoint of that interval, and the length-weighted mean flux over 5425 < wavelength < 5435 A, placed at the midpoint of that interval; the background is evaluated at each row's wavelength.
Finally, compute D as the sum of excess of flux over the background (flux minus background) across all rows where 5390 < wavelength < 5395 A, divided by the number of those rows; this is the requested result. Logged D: -0.3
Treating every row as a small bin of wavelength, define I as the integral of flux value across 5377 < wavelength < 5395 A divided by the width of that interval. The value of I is 42.8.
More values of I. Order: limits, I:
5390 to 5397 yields 41.9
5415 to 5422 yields 41.8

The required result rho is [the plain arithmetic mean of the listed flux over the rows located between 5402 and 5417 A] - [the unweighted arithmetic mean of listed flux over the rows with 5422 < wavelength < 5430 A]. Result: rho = 2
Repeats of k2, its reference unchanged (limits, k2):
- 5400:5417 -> 0.11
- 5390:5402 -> 0.12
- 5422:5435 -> 0.26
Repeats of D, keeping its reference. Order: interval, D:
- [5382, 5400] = -1.9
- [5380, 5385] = 0.1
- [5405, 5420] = 0.2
